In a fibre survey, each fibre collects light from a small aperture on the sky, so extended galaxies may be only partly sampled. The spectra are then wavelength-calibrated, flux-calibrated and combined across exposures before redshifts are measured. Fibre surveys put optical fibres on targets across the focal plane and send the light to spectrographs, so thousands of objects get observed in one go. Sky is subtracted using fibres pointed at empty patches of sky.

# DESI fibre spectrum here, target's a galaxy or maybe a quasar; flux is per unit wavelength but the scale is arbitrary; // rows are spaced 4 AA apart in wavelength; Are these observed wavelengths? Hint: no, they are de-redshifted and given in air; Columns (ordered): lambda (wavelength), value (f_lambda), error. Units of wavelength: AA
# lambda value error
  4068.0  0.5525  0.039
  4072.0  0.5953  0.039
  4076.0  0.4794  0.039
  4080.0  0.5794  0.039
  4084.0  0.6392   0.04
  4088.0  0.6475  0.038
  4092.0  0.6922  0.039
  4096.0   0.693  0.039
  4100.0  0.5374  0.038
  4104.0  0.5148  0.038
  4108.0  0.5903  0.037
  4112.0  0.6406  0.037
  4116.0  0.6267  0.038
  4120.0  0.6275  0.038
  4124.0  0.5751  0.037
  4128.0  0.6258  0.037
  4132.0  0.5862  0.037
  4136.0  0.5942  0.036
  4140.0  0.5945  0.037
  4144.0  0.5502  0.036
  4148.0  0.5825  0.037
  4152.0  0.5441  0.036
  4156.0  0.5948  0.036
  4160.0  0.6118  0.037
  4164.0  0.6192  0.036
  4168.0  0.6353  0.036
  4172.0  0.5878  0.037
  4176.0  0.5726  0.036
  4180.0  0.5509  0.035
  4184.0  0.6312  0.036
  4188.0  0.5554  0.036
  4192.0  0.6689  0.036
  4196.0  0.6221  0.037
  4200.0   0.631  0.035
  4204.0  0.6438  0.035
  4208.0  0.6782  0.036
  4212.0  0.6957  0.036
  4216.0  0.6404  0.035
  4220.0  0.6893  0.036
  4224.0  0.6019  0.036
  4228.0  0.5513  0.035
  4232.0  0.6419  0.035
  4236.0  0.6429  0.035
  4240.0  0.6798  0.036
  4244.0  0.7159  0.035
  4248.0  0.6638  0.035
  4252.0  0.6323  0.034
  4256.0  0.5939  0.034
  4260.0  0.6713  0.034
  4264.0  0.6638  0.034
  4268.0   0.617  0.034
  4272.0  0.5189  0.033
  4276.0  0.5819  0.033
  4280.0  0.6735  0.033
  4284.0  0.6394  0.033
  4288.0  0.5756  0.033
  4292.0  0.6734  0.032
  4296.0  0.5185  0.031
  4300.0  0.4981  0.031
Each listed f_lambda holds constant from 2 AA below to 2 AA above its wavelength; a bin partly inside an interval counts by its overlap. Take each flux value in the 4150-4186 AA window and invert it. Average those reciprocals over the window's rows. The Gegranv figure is 1.69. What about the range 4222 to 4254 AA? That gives 1.57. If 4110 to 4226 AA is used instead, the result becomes 1.64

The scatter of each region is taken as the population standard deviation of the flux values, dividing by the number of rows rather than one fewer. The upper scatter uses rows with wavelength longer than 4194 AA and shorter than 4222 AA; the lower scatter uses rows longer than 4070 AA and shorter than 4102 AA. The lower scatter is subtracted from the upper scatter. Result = -0.04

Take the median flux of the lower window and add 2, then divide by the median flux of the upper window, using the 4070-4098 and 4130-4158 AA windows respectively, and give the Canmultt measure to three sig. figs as 4.50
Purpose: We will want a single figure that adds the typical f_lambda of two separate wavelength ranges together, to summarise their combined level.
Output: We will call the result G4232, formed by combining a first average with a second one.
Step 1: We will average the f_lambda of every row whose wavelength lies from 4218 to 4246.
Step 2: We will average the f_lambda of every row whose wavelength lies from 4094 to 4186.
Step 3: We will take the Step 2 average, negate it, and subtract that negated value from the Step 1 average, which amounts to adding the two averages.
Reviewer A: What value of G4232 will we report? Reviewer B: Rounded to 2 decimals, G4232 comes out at 1.24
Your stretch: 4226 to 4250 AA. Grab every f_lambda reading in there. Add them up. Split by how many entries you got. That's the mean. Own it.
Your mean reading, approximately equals 0.649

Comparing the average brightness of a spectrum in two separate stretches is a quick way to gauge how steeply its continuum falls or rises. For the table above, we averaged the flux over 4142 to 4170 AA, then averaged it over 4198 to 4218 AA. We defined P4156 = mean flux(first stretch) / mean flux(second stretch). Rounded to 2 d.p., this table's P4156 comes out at 0.90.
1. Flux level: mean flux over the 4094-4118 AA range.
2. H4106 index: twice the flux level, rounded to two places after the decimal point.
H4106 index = 1.20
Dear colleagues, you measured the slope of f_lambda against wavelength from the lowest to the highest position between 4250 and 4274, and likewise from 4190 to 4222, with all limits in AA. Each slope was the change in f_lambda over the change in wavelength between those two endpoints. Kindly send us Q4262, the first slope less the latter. -0.0064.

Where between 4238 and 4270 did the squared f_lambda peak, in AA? 4244.0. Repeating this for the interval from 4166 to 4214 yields 4212.0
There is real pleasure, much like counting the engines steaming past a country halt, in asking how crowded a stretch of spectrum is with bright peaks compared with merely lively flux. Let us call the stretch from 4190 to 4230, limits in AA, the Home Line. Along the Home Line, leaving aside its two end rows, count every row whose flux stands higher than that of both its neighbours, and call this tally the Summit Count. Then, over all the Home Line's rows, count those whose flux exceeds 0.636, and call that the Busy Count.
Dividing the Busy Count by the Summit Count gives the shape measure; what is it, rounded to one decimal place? 3.0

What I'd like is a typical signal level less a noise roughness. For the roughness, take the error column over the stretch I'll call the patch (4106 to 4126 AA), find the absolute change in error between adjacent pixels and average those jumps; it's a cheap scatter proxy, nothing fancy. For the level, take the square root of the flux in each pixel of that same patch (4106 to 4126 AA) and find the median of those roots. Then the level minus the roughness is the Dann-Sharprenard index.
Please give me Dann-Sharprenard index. 0.791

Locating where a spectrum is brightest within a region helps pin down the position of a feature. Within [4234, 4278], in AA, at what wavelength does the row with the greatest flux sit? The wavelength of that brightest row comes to 4244.0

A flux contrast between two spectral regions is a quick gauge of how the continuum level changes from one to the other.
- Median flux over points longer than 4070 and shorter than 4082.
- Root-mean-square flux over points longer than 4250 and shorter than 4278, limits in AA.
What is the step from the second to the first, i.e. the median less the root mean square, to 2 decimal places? -0.03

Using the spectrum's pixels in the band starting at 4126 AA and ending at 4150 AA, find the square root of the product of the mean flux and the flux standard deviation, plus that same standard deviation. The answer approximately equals 0.14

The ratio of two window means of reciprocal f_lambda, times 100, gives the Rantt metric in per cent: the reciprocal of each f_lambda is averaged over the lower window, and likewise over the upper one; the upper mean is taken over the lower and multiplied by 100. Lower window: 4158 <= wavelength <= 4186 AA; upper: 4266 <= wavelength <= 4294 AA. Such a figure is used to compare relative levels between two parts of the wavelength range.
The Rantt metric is 99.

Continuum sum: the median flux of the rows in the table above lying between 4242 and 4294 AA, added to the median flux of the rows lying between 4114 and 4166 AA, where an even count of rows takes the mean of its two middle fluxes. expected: 1.23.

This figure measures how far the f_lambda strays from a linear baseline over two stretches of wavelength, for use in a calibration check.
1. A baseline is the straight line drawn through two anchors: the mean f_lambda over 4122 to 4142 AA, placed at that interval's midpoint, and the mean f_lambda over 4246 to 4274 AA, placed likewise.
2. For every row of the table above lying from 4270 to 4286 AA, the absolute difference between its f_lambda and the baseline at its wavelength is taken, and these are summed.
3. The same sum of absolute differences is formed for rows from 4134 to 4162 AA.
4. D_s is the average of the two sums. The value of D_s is 0.17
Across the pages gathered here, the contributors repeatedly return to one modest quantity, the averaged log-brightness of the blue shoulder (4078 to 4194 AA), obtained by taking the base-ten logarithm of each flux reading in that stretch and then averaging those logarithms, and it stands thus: -0.221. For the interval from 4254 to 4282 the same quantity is -0.211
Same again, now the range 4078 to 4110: -0.216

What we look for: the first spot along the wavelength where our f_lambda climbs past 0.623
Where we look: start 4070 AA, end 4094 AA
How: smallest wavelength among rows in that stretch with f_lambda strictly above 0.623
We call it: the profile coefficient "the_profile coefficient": 4084.0 AA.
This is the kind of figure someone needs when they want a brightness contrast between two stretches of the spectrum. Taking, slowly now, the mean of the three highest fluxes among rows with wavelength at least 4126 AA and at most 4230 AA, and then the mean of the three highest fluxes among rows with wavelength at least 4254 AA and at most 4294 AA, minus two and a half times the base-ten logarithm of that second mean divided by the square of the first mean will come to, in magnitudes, -0.38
